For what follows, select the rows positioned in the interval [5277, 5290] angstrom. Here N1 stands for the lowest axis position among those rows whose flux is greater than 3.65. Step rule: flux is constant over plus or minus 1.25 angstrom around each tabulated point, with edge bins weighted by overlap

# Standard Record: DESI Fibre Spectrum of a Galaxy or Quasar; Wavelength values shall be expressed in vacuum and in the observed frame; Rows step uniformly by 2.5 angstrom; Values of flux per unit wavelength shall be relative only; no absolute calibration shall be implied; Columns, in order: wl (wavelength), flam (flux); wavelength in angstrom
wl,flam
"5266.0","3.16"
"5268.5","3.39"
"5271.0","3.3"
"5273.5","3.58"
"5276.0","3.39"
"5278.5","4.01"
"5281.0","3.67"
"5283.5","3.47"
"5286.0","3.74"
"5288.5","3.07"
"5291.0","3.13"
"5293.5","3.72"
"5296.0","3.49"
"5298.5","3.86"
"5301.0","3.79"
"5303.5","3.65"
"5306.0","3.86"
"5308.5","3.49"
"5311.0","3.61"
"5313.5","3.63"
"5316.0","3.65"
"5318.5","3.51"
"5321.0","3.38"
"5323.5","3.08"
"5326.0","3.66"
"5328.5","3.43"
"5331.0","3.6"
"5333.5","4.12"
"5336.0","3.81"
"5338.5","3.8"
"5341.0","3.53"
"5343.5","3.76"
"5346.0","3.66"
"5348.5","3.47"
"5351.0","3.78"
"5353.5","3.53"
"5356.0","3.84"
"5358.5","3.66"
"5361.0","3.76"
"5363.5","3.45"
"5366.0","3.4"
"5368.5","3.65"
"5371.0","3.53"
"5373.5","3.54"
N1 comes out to 5278.5 angstrom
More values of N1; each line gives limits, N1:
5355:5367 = 5356.0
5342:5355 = 5343.5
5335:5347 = 5336.0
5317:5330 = 5326.0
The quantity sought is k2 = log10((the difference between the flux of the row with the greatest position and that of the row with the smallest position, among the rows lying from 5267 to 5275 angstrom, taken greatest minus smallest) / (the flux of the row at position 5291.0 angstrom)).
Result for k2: -1.2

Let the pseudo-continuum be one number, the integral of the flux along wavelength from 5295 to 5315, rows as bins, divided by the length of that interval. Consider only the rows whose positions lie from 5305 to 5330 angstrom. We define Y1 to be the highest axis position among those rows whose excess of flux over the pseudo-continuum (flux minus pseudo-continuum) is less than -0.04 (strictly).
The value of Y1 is 5328.5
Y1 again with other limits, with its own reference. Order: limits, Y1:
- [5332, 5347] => 5341.0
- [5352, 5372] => 5371.0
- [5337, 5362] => 5353.5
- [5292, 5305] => 5296.0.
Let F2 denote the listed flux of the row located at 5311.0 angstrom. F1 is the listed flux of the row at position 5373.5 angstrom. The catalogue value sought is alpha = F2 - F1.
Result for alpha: 0.1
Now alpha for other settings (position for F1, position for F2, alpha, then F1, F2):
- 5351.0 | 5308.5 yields -0.3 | 3.78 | 3.49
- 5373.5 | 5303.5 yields 0.1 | 3.54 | 3.65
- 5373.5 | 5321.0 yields -0.2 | 3.54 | 3.38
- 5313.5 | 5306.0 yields 0.2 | 3.63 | 3.86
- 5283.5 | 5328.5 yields 0.0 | 3.47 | 3.43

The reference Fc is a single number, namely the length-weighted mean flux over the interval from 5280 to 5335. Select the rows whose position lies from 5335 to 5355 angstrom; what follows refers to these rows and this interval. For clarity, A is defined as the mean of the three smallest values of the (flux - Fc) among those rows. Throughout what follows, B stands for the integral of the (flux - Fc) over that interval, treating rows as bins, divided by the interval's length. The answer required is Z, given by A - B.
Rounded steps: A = -0.06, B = 0.09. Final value -0.16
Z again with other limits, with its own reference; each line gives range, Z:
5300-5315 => -0.09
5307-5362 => -0.33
